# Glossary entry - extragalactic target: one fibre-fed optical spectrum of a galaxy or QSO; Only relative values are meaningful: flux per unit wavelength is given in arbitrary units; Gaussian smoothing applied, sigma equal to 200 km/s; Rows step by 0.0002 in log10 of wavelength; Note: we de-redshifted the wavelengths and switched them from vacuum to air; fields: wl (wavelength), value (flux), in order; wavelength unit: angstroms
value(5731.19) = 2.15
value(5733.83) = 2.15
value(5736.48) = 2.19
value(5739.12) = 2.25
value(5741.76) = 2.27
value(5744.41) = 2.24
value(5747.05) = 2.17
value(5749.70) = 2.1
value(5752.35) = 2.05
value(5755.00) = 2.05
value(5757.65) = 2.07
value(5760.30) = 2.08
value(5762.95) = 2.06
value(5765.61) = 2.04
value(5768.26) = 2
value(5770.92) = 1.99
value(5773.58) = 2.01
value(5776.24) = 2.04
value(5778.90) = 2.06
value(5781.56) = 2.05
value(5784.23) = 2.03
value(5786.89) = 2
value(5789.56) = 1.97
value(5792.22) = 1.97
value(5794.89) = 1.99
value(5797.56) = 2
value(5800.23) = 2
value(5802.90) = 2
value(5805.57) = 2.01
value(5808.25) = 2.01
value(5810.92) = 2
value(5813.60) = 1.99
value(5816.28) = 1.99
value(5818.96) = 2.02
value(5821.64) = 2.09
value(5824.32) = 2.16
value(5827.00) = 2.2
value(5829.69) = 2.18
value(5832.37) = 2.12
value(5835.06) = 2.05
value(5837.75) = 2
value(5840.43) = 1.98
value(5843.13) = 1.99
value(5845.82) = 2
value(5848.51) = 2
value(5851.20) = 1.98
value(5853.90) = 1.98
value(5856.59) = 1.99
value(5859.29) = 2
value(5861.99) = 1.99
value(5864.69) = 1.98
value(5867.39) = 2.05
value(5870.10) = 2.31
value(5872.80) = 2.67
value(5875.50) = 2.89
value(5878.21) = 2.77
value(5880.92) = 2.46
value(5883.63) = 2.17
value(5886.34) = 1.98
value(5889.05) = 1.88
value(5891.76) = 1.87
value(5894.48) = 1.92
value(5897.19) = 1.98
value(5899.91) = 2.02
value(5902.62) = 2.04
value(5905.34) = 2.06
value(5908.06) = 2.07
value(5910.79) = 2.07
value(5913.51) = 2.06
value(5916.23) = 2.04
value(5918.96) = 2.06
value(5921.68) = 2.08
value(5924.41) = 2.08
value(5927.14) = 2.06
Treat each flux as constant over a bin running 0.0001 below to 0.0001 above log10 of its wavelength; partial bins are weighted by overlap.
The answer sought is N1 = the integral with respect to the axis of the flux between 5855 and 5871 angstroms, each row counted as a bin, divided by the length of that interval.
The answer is 2.04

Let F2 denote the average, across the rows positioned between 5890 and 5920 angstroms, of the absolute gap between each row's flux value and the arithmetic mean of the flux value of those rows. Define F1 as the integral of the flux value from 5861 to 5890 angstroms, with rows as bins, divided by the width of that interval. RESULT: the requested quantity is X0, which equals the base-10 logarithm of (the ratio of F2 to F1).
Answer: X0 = -1.65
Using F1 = 2.30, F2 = 0.051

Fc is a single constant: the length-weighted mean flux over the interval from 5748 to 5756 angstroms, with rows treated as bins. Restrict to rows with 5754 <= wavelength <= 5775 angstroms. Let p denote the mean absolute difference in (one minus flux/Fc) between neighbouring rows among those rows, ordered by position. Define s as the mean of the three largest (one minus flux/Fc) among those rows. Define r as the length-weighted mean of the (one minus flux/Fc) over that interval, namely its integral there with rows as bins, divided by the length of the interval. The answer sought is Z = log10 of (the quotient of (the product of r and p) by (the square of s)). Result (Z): -0.87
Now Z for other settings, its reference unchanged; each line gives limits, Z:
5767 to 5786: -0.78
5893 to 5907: -0.61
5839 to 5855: -1.10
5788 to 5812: -1.27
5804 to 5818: -1.23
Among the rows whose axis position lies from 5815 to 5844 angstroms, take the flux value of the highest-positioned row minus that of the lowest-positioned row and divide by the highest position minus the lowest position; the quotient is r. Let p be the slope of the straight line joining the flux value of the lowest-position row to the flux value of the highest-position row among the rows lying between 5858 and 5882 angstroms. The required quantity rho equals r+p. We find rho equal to 0.0213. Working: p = 0.0213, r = 0.000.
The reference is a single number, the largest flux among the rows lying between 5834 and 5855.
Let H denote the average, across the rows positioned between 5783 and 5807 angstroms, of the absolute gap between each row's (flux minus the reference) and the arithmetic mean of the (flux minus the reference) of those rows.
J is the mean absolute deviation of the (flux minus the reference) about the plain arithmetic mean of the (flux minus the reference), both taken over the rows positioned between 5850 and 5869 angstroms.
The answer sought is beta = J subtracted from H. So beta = -0.003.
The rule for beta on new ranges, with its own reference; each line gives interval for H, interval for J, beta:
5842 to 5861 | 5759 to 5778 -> -0.020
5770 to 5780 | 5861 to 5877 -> -0.285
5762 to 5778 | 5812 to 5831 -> -0.054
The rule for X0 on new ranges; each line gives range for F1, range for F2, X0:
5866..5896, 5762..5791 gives -1.94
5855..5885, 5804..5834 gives -1.50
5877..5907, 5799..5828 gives -1.56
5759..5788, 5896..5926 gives -1.96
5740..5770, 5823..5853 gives -1.44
